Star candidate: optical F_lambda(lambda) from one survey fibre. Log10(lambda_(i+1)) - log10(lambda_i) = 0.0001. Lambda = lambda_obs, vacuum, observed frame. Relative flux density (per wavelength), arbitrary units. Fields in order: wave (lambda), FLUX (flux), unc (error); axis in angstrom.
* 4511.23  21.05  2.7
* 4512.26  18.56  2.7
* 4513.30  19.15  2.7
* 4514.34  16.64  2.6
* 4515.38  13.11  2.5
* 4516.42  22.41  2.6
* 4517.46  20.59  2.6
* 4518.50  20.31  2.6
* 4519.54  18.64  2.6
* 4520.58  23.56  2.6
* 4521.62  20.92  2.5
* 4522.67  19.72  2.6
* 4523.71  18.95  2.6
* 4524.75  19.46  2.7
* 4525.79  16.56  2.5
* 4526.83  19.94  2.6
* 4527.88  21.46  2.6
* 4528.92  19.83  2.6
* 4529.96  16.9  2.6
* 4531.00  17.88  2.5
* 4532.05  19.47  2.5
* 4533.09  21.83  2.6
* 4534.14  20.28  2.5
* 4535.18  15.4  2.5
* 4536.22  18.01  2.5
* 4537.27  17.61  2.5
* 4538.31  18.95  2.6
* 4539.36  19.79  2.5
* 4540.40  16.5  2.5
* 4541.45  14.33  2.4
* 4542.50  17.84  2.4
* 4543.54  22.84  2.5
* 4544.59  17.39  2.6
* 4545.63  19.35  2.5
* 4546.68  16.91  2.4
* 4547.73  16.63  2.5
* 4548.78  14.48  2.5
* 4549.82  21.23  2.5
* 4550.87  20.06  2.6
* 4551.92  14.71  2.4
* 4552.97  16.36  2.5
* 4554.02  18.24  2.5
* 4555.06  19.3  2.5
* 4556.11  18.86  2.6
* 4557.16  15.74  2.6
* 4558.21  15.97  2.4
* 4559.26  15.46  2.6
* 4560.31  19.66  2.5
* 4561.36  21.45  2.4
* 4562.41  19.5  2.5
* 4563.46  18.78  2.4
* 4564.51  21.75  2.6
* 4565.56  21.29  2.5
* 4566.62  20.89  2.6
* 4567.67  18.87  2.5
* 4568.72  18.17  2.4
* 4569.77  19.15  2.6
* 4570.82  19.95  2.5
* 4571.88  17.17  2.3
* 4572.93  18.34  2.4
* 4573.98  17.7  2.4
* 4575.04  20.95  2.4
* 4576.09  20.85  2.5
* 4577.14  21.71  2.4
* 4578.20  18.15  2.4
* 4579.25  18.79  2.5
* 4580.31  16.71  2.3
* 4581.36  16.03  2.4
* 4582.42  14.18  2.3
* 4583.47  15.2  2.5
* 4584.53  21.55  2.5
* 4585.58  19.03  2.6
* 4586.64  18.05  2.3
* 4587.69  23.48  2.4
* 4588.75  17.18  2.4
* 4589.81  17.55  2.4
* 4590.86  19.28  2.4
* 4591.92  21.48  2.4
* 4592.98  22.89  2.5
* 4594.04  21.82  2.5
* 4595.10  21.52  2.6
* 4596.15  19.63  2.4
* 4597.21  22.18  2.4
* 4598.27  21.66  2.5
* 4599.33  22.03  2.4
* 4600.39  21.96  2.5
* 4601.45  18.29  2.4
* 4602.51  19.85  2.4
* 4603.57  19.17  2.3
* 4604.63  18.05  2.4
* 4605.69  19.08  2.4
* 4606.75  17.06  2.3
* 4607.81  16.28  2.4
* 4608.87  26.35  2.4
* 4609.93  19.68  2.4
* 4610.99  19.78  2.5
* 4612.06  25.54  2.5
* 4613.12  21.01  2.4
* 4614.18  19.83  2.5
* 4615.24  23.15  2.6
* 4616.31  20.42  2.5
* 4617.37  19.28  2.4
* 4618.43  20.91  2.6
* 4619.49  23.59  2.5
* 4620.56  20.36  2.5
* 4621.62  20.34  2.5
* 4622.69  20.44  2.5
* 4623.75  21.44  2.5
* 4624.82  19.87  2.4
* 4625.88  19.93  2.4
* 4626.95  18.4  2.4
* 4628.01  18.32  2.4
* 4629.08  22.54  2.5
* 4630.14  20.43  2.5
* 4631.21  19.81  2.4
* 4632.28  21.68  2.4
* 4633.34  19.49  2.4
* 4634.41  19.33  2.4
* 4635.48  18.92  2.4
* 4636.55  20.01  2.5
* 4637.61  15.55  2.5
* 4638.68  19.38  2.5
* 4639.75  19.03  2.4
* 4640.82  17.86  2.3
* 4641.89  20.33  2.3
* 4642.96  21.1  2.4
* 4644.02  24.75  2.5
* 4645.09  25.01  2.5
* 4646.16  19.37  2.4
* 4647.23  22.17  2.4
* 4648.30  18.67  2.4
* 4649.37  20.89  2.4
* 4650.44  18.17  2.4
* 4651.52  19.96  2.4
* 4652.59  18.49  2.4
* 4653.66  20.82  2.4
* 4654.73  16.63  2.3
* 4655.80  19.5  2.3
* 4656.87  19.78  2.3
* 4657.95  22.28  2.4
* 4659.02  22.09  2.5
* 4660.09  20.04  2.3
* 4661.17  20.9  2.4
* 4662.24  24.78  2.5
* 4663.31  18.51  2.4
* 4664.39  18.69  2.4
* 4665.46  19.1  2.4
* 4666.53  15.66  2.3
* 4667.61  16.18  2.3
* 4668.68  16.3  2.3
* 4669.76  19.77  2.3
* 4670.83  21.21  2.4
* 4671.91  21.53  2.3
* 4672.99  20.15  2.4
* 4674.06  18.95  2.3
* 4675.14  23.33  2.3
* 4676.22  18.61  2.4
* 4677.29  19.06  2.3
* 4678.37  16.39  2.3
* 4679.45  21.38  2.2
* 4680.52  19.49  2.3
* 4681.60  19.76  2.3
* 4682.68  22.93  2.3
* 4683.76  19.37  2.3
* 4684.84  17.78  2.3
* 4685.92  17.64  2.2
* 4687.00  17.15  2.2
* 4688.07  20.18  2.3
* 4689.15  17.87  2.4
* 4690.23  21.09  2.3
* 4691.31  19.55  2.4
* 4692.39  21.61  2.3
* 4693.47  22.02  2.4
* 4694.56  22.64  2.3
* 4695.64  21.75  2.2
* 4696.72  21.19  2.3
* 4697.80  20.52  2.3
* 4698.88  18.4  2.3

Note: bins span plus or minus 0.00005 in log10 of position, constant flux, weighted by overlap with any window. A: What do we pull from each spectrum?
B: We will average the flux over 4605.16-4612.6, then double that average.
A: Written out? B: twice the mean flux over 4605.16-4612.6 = 41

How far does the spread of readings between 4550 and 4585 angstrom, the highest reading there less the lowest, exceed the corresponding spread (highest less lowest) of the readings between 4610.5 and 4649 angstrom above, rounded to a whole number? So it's -2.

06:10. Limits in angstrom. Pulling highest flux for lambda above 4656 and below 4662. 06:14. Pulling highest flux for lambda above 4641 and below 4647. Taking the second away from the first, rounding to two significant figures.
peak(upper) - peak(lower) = -2.7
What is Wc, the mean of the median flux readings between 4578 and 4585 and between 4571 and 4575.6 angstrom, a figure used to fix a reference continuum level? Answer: 17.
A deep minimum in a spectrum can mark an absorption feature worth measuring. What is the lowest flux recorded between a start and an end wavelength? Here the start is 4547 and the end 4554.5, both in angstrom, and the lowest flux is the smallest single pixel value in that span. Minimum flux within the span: 14.48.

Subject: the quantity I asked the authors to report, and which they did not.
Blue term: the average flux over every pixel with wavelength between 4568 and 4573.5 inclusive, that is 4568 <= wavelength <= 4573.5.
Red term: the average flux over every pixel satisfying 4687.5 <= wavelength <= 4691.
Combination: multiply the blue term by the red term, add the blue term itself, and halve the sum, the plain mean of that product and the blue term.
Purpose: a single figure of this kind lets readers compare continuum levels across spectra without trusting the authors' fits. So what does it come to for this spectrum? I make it 192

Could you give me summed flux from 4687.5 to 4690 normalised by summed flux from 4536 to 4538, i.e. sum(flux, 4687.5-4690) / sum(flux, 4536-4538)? 1.07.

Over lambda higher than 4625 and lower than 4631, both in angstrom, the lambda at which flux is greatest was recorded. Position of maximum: 4629.08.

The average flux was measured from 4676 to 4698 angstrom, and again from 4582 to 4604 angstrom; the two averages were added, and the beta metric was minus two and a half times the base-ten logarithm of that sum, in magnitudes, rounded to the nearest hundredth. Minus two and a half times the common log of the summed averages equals -4.00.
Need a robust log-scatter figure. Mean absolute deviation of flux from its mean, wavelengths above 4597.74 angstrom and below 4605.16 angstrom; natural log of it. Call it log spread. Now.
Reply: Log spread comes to 0.40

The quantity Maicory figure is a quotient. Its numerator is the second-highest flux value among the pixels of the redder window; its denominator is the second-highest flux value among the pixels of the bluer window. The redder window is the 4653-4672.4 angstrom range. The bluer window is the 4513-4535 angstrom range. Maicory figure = 0.99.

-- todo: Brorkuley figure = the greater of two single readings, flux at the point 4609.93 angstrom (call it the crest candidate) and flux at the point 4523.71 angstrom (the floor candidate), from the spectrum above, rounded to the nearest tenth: 19.7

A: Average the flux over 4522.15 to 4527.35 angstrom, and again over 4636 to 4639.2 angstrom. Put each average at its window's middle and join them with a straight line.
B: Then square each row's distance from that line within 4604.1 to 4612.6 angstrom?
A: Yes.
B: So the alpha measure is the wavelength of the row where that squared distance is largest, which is 4608.87 angstrom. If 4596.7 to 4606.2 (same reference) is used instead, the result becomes 4597.21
